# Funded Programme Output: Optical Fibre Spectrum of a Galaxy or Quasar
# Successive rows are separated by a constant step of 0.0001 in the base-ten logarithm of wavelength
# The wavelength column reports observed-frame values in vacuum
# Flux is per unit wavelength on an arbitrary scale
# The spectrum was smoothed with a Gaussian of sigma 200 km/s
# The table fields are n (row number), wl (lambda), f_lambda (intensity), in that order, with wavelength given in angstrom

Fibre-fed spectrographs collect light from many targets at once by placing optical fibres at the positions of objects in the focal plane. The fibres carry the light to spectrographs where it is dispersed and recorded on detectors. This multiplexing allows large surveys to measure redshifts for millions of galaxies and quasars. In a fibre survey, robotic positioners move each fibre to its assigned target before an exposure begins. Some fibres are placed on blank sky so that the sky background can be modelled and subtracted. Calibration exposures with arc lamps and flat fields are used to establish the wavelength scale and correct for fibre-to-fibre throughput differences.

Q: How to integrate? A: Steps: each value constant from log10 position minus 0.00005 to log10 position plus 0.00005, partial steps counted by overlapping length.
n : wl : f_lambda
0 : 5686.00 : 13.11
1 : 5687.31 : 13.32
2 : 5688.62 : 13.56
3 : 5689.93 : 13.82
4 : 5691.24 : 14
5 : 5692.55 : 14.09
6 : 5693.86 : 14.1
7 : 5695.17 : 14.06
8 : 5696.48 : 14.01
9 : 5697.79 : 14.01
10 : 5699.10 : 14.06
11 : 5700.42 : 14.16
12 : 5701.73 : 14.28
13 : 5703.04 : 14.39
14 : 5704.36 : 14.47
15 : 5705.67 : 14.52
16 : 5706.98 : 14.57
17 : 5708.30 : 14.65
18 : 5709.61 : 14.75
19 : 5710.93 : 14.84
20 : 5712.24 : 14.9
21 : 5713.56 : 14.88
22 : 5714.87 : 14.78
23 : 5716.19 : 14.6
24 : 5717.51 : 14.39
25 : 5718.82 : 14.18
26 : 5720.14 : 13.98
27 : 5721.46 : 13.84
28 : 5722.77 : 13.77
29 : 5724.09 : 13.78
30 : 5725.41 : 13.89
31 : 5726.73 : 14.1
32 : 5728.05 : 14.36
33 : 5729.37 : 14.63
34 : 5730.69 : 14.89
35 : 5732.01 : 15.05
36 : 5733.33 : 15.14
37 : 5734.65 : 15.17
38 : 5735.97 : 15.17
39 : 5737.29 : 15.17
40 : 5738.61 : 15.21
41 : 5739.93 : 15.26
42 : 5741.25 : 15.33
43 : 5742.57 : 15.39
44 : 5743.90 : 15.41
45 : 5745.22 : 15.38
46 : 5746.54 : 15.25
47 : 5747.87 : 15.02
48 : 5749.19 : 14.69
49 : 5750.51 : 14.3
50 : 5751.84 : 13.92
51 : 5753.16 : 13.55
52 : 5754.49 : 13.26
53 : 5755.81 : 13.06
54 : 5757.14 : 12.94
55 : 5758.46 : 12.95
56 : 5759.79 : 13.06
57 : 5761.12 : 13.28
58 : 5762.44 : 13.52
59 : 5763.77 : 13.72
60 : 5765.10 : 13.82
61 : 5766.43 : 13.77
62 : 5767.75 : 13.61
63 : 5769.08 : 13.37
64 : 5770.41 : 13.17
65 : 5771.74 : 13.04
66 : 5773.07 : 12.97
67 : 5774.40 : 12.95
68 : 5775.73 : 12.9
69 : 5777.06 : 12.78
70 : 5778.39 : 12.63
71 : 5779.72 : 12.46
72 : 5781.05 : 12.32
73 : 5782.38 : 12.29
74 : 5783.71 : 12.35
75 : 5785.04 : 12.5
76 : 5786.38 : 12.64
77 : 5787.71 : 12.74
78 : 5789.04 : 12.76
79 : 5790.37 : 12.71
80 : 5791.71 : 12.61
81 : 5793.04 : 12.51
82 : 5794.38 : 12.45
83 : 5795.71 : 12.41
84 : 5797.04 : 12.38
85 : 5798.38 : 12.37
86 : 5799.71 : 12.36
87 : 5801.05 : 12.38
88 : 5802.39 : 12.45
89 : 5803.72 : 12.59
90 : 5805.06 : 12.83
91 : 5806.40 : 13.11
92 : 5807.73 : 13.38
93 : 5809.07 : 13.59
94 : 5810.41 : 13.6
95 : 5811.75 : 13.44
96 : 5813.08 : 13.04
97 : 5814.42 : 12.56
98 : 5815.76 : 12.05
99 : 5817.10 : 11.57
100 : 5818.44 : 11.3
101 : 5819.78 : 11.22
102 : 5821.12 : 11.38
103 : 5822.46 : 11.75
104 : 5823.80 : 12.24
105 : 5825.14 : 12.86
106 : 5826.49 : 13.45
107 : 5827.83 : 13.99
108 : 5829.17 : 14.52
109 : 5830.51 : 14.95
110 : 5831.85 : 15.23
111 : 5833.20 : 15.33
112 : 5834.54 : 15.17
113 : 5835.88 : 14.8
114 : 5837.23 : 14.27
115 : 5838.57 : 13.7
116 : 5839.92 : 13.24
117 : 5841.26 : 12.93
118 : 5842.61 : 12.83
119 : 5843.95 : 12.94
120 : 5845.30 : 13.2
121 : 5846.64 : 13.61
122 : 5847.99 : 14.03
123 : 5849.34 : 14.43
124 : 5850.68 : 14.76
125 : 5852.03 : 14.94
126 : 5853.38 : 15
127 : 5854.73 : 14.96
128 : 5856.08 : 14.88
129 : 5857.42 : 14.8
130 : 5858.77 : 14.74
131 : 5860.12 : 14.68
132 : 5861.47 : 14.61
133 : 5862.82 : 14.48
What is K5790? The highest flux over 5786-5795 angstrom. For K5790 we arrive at 12.76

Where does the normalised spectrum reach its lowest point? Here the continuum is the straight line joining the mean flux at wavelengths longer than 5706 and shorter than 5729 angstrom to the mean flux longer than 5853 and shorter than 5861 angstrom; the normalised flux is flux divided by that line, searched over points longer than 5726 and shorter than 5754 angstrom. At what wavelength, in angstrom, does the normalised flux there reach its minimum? 5753.16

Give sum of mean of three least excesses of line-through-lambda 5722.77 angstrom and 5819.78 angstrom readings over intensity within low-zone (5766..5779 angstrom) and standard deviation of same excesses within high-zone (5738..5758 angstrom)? -0.2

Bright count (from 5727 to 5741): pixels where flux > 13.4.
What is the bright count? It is 10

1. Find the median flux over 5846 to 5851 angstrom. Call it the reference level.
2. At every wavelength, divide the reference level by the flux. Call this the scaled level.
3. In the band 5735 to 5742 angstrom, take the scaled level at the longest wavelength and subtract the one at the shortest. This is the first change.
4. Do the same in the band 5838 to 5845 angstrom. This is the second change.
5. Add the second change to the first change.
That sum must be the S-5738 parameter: 0.051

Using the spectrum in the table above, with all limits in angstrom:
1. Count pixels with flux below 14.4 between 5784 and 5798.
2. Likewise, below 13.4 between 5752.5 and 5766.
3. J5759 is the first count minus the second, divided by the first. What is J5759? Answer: 0.4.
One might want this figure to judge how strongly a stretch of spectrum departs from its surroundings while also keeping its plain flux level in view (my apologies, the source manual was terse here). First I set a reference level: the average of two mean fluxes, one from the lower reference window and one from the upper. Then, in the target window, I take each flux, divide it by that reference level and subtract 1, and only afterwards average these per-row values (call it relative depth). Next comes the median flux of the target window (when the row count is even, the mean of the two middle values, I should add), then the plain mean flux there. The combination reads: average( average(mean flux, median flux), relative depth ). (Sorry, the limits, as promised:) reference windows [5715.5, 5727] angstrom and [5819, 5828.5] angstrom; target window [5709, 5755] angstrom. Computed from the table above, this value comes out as 7.41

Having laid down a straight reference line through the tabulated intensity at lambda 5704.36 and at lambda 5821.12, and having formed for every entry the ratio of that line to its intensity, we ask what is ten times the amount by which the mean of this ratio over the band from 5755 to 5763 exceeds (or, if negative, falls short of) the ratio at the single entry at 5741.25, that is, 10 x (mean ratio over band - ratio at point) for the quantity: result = 1.1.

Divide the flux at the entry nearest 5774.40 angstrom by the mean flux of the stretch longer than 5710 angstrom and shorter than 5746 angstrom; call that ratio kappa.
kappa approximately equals 0.88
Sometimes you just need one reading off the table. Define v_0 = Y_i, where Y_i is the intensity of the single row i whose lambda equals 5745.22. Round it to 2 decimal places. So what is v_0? 15.38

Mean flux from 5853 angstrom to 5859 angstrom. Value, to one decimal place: 14.9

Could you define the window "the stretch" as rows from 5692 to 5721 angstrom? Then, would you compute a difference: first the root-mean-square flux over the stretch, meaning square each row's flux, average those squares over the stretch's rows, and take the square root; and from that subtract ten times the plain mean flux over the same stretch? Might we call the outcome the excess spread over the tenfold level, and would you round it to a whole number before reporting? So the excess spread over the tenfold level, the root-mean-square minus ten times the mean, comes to -130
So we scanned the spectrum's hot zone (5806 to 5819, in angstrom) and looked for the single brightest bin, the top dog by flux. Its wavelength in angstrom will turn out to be 5810.41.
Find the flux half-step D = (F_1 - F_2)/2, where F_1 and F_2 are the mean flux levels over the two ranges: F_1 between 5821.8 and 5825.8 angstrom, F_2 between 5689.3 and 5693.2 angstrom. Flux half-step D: -0.84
